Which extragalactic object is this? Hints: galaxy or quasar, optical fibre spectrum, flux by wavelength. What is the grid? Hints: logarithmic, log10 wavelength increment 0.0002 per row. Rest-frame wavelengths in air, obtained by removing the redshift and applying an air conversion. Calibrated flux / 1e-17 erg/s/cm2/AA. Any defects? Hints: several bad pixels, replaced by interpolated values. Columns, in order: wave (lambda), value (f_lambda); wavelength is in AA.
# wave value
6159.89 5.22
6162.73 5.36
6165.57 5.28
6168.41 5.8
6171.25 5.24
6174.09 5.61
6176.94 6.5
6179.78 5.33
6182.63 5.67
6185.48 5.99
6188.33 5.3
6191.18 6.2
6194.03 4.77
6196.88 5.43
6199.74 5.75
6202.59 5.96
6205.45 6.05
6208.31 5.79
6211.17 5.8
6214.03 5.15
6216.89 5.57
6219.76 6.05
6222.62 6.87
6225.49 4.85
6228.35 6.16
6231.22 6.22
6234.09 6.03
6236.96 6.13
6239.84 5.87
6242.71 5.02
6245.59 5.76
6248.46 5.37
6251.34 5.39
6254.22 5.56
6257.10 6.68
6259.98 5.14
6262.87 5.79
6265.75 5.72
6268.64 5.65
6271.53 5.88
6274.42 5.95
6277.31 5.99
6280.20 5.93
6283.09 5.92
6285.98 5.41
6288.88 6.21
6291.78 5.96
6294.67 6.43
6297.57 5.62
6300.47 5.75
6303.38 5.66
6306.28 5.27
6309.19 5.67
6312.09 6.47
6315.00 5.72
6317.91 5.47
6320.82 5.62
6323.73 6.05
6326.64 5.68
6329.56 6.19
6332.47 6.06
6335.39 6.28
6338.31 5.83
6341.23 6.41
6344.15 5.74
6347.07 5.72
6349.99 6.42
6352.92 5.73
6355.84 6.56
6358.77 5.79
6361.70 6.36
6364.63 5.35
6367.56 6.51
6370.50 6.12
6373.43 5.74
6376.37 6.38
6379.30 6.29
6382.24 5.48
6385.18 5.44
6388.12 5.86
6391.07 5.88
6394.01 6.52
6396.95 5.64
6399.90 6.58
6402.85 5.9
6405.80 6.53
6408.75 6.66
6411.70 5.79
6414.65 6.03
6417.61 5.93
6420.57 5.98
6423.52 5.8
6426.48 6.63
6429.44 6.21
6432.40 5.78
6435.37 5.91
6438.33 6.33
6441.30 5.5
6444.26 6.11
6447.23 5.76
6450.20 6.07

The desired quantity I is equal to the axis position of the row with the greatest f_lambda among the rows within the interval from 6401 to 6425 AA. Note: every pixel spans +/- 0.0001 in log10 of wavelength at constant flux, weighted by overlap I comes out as 6408.75 AA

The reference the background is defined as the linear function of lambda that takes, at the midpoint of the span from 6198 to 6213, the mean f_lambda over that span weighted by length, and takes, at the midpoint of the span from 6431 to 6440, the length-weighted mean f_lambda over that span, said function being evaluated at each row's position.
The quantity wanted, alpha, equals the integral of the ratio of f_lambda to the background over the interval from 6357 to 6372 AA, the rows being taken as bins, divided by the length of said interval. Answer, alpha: 1.01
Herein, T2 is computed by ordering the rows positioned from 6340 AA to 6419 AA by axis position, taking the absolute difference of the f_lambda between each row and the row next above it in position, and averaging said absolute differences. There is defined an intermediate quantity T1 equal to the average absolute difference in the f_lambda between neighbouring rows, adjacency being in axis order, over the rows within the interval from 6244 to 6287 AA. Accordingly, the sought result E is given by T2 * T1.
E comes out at 0.19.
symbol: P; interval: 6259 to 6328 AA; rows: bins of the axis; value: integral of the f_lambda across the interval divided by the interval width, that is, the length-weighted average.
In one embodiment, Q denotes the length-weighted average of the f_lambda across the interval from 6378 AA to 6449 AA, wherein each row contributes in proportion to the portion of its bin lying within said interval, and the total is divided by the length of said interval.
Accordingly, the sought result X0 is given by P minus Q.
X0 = -0.23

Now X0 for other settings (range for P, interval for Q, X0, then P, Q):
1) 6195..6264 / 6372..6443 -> -0.27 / 5.76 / 6.03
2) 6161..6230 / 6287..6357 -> -0.25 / 5.69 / 5.93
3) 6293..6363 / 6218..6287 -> 0.13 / 5.94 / 5.81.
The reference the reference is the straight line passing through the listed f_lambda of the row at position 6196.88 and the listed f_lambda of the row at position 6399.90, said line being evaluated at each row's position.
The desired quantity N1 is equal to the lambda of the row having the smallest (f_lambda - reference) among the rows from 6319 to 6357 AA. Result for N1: 6352.92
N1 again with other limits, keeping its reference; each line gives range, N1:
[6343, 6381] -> 6364.63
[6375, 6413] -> 6385.18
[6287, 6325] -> 6306.28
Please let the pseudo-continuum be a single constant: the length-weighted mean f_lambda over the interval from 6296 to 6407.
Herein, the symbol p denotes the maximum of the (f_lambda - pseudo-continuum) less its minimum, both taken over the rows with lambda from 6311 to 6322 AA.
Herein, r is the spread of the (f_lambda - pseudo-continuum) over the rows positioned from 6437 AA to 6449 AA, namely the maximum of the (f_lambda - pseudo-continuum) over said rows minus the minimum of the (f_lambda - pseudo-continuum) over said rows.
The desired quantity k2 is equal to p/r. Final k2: 1.20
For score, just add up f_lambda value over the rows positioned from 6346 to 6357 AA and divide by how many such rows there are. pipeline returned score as 6.11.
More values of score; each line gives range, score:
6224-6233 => 5.74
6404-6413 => 6.33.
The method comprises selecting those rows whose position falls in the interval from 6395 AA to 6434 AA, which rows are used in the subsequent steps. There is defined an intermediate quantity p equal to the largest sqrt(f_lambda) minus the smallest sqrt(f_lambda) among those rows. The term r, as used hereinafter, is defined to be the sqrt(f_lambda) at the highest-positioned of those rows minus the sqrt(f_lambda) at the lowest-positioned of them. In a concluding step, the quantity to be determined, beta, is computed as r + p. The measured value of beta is 0.24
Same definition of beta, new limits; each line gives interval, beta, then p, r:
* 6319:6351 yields 0.33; 0.16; 0.16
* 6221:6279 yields 0.25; 0.42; -0.17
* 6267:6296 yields 0.37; 0.21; 0.16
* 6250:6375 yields 0.39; 0.32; 0.07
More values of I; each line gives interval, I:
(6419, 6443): 6426.48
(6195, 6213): 6205.45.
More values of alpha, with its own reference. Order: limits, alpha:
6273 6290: 1.00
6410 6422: 0.99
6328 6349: 1.02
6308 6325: 0.99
